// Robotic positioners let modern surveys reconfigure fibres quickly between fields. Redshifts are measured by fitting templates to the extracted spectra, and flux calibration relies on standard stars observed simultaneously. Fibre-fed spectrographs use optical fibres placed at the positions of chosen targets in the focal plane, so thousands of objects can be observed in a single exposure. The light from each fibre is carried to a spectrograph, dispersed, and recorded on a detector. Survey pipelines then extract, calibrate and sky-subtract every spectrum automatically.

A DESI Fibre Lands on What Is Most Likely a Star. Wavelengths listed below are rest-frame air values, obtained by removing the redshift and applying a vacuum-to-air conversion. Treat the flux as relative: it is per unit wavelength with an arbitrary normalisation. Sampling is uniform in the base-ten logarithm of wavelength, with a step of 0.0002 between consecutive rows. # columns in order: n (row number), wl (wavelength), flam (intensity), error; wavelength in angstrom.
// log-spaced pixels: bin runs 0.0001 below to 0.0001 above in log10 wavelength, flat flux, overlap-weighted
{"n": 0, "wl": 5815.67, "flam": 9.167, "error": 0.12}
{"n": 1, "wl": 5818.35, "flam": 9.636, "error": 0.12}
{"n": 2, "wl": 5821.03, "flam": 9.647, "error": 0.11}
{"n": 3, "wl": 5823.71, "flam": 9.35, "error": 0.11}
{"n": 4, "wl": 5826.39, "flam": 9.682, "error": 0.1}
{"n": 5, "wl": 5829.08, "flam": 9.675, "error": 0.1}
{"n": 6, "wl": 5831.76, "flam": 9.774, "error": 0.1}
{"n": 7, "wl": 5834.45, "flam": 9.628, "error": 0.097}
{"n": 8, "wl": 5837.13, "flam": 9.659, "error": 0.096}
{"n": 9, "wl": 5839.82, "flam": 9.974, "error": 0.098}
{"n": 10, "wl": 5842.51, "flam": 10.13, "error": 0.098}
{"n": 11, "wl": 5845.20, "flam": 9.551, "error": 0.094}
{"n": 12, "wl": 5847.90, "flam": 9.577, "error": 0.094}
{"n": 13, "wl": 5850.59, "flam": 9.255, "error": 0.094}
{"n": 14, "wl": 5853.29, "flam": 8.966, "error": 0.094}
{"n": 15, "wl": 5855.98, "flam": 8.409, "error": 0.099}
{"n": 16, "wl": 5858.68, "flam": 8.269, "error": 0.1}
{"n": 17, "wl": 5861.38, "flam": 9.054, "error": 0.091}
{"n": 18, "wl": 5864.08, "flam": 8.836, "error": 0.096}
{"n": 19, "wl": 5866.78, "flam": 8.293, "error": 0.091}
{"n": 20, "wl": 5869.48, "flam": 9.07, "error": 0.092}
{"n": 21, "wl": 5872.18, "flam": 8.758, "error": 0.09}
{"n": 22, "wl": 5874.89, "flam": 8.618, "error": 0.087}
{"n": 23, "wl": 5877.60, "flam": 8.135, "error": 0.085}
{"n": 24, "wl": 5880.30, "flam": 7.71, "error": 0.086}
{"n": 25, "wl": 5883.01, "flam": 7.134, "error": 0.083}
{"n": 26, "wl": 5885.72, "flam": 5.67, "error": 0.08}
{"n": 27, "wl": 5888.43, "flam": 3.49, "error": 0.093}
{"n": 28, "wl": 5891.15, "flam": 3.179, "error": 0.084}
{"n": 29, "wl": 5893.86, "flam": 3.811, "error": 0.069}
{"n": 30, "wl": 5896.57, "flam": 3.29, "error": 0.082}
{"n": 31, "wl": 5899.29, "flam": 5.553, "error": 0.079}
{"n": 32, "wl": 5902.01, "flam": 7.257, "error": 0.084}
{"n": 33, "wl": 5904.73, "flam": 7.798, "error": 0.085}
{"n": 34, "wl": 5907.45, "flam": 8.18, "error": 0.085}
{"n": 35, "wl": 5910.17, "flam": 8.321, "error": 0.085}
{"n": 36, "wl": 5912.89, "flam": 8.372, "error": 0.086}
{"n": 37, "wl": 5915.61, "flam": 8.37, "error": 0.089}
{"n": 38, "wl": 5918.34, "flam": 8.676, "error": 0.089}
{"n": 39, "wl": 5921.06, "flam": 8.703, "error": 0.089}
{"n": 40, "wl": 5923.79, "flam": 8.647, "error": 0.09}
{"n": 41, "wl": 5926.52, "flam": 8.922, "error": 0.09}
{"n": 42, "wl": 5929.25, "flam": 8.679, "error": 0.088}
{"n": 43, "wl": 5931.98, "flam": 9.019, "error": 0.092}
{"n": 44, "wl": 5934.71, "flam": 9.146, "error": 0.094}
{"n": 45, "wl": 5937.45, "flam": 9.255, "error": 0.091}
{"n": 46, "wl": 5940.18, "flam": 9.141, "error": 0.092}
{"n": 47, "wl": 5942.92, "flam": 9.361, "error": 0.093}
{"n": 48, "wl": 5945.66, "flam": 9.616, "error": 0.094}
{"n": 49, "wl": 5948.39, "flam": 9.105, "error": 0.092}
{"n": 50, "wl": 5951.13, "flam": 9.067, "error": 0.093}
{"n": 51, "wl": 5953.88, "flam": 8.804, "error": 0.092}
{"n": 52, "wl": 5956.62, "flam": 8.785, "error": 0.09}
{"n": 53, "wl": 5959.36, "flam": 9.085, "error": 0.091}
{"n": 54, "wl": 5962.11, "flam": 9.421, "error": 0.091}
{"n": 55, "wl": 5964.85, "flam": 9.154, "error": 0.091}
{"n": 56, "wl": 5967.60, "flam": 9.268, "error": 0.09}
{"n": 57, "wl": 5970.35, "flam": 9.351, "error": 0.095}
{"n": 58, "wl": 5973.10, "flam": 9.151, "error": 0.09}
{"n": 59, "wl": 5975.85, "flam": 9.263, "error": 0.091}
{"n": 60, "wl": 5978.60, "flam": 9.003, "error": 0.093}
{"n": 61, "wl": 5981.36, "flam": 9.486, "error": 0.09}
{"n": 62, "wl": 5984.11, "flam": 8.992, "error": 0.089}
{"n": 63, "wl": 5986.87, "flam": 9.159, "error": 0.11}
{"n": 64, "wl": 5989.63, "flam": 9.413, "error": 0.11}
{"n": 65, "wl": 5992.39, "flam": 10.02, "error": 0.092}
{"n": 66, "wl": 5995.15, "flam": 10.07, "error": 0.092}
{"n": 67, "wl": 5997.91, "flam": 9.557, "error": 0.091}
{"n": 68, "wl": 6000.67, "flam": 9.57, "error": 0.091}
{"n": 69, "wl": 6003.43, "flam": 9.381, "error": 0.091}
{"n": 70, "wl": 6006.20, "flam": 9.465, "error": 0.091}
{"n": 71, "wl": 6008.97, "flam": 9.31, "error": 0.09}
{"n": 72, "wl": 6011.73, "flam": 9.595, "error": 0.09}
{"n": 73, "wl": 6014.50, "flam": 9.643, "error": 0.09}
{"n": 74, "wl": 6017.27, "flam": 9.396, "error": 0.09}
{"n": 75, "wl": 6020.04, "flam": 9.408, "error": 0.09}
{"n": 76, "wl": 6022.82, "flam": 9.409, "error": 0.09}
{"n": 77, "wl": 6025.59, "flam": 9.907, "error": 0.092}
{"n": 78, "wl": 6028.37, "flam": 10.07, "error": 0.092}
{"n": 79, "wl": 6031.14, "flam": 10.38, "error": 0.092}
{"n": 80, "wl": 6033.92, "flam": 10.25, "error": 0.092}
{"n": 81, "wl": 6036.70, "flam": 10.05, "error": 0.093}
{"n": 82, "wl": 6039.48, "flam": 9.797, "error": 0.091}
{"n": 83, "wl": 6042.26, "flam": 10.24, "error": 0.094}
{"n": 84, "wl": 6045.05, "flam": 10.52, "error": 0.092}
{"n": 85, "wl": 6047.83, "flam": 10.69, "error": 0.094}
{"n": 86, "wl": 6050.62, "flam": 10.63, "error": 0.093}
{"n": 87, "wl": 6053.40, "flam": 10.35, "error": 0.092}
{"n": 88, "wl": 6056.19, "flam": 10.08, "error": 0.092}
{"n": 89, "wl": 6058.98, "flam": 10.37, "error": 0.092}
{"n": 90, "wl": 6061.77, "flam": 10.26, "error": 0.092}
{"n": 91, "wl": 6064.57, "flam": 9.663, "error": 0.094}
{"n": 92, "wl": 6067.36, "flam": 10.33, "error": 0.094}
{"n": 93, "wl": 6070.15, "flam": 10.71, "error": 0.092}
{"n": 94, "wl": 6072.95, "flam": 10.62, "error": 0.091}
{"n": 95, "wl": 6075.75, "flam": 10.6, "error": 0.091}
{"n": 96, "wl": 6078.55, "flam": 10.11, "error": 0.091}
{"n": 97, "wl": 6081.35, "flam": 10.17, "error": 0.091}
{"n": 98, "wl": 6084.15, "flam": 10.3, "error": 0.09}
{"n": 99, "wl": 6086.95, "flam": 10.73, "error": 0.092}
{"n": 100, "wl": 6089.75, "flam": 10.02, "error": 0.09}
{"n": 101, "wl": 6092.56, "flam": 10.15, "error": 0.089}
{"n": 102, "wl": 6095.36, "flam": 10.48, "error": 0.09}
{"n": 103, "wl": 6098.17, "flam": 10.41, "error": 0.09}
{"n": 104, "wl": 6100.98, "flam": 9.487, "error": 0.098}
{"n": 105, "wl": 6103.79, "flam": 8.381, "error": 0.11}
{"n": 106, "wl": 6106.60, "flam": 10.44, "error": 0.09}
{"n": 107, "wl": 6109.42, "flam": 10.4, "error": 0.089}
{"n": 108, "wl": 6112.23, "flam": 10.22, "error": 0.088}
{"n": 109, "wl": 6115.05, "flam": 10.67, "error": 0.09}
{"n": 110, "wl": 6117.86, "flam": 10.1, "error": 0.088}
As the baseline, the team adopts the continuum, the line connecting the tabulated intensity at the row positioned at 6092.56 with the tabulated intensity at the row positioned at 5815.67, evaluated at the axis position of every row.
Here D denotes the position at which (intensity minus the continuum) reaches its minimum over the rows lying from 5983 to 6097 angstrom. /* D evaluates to 5984.11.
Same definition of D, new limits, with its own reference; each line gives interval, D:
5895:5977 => 5896.57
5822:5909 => 5891.15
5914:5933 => 5915.61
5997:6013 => 6008.97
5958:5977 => 5959.36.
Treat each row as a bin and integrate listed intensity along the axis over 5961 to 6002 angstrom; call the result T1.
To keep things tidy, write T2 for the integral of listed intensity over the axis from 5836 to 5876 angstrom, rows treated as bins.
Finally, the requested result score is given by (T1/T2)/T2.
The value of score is 0.0029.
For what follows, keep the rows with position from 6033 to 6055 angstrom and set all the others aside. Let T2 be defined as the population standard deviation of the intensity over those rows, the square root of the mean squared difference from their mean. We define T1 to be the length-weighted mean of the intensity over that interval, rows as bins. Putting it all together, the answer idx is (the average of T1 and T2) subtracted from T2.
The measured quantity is -5.02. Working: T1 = 10.3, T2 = 0.28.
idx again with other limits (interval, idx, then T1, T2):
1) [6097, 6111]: -4.51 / 9.8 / 0.81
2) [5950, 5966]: -4.42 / 9.1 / 0.22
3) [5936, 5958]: -4.44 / 9.1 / 0.26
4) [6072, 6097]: -5.05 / 10.4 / 0.24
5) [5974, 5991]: -4.51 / 9.2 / 0.19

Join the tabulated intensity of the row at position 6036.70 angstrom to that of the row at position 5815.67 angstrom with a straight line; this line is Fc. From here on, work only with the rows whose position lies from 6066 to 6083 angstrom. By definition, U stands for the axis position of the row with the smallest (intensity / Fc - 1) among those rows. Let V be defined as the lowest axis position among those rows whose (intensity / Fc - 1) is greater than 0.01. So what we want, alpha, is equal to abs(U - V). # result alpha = 11.2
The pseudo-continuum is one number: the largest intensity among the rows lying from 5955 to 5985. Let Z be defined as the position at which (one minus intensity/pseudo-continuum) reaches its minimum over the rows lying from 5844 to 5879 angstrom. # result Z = 5847.90 angstrom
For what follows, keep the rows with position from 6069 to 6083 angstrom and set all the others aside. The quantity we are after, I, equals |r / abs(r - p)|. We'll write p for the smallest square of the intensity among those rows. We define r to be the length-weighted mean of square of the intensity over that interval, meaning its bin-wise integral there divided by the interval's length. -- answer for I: 16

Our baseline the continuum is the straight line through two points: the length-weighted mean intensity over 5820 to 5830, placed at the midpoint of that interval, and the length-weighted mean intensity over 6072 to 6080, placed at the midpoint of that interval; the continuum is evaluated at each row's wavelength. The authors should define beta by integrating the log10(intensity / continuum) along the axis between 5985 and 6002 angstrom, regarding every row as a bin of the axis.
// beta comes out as -0.4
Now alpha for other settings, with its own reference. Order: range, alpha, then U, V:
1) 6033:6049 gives 5.6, 6039.48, 6033.92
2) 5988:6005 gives 11.0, 6003.43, 5992.39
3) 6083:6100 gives 2.8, 6089.75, 6086.95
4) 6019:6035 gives 8.3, 6022.82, 6031.14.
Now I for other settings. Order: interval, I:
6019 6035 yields 10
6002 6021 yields 32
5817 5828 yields 21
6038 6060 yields 10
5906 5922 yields 17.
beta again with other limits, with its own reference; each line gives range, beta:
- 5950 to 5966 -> -0.7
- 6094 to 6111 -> -0.4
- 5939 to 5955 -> -0.6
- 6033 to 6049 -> 0.0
